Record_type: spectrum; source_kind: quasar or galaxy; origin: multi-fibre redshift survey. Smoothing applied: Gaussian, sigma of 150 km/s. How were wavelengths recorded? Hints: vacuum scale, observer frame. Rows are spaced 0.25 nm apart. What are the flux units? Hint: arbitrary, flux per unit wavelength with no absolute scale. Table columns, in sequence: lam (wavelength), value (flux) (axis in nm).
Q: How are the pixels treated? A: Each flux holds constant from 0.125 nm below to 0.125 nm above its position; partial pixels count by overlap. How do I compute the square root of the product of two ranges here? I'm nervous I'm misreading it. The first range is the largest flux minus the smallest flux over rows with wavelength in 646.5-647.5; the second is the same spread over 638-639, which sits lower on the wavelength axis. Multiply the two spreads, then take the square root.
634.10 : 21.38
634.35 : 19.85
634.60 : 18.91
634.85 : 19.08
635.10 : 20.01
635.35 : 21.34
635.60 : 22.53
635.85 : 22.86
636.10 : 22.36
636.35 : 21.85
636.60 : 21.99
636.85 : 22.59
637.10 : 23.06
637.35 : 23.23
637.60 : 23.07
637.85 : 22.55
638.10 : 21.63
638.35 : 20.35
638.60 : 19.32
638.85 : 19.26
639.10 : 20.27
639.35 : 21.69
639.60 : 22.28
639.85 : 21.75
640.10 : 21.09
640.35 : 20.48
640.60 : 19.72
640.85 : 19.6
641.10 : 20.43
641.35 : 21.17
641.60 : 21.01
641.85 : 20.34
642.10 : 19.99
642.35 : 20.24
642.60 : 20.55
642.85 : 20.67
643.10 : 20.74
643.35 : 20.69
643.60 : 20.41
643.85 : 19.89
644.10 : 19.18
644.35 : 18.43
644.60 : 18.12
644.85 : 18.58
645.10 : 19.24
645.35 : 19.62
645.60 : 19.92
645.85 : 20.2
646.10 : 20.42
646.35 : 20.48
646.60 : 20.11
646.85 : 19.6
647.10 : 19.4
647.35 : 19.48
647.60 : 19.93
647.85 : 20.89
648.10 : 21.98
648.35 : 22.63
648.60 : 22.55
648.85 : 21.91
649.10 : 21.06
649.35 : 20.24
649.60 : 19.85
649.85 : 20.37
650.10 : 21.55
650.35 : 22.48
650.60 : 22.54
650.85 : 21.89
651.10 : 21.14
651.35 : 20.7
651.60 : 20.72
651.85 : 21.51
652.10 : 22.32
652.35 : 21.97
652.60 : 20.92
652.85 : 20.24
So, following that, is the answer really 1.30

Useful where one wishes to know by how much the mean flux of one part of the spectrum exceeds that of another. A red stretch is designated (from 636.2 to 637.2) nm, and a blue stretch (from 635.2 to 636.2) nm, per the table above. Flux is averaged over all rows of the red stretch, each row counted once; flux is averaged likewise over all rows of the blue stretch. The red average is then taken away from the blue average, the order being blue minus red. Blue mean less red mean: -0.1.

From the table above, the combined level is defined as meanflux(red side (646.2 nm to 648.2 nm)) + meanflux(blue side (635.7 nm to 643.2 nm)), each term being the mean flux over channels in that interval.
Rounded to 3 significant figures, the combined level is 41.4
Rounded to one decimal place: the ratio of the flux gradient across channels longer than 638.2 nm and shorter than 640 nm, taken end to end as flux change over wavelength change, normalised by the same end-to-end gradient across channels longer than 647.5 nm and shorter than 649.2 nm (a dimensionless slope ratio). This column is 1.2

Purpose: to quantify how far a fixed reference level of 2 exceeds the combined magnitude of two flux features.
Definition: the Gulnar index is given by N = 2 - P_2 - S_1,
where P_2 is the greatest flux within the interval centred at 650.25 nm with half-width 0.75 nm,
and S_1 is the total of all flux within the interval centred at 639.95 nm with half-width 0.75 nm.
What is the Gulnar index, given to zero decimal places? -148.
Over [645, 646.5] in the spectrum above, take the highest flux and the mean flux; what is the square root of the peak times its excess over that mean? 3.2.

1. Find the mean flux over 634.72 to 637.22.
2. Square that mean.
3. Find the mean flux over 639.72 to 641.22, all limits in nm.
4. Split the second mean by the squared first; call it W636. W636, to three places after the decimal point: 0.043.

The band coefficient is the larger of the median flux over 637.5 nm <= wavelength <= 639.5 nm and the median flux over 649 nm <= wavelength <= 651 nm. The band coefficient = 21.3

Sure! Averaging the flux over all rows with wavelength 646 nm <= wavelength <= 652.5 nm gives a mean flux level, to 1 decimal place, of 21.1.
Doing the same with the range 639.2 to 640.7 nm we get 21.2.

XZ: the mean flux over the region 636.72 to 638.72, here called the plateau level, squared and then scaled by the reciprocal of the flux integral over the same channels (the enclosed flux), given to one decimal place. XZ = 11.0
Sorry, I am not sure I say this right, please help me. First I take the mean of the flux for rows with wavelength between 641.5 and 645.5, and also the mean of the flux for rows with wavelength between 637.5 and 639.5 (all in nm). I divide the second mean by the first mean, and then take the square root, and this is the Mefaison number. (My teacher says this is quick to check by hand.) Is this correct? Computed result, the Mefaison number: 1.03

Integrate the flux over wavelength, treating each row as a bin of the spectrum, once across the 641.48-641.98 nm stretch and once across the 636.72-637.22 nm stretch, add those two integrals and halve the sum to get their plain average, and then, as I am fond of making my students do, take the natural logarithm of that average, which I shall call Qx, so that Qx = 2.39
